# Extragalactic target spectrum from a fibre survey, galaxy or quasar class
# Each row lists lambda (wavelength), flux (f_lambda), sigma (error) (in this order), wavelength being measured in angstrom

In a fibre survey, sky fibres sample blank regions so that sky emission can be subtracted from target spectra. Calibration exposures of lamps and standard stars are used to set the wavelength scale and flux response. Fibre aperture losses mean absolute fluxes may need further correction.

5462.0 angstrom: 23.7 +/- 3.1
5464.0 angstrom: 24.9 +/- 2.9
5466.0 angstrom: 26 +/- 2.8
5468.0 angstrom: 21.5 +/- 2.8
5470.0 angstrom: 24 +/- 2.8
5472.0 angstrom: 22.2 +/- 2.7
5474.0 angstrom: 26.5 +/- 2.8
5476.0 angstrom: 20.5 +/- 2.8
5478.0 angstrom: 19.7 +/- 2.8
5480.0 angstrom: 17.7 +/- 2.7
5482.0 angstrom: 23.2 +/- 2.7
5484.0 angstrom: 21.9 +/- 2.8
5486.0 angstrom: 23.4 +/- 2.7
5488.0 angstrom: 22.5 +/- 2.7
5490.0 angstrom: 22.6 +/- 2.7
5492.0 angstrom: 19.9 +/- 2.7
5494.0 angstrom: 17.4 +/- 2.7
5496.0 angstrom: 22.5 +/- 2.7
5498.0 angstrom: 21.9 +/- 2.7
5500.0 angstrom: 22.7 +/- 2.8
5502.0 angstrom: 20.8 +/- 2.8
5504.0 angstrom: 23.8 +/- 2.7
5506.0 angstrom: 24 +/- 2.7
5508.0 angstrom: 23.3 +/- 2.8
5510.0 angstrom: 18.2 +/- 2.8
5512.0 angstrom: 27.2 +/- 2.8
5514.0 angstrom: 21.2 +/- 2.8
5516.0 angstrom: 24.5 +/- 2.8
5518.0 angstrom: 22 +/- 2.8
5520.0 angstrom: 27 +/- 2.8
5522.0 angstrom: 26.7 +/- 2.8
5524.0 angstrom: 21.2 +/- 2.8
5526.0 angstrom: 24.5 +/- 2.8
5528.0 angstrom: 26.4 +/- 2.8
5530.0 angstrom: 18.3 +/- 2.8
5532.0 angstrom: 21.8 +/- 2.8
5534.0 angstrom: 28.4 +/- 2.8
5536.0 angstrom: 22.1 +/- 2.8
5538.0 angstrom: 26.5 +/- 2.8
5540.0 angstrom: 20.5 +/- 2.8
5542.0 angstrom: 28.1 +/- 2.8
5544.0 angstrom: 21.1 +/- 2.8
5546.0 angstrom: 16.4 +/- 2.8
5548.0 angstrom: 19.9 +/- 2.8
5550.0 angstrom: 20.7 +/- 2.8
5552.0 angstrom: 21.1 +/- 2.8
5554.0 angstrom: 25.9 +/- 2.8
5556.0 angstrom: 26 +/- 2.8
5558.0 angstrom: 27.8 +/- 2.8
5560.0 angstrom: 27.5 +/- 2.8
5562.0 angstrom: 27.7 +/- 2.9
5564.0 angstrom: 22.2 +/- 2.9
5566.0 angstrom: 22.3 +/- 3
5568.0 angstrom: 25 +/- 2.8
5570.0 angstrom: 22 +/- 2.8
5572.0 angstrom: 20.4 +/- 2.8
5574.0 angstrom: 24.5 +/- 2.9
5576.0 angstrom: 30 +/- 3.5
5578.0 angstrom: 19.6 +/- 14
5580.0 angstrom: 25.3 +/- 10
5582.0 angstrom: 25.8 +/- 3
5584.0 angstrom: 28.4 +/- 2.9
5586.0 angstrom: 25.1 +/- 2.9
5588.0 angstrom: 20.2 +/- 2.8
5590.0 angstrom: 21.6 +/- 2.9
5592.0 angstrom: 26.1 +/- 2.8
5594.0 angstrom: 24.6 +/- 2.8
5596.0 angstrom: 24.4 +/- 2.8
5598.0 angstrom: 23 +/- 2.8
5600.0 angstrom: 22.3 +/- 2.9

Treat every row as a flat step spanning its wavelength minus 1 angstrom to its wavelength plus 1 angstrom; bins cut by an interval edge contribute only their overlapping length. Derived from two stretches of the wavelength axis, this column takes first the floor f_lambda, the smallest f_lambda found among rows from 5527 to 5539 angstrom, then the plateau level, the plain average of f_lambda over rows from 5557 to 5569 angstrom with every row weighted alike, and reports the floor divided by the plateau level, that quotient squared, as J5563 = 0.52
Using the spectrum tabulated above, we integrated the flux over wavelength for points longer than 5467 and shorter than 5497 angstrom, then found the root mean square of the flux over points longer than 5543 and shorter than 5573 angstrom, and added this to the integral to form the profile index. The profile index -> 674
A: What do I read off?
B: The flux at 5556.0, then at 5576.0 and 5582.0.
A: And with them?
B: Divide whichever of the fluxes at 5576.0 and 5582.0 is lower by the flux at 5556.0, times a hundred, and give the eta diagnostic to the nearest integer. 99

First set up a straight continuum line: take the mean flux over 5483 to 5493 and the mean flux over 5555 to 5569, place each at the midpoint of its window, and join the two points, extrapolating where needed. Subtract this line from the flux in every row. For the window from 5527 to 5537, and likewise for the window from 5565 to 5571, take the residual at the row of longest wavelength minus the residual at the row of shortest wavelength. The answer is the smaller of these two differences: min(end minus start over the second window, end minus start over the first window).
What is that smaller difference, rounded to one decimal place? -4.7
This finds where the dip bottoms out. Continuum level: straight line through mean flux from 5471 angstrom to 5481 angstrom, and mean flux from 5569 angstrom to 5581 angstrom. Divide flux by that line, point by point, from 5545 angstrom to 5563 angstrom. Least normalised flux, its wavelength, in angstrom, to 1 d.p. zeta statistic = 5546.0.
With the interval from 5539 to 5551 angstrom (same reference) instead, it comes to 5546.0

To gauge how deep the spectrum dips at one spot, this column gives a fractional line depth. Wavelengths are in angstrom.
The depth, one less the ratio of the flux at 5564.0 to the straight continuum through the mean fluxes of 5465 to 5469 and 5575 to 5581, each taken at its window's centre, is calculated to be 0.105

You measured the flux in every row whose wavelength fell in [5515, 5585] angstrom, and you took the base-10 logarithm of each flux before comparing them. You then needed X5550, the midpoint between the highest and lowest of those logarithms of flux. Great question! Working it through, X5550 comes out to 1.35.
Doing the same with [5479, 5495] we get 1.30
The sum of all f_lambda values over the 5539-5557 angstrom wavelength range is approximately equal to 200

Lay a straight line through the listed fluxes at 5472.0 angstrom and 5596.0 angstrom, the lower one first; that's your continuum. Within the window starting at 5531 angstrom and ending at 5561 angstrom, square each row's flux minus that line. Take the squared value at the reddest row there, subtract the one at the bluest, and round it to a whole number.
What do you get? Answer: 12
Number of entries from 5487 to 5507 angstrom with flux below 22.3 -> 4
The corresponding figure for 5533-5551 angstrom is 6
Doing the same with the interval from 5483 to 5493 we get 2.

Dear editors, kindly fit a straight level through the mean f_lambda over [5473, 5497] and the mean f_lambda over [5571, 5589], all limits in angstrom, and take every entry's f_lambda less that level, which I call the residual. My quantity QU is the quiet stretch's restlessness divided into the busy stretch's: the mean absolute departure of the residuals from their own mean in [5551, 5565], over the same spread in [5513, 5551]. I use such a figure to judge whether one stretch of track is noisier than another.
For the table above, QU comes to 0.7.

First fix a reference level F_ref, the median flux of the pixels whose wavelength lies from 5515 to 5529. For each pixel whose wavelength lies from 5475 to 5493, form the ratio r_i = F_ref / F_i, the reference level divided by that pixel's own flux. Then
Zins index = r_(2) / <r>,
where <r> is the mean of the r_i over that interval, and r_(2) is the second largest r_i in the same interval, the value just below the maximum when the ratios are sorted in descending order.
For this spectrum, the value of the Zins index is 1.07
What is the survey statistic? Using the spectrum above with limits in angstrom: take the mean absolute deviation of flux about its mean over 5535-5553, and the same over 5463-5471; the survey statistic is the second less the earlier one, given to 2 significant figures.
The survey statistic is -1.1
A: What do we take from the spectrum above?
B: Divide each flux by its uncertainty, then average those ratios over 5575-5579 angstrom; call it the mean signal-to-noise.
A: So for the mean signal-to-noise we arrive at 4.99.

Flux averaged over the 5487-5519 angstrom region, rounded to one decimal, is 22.2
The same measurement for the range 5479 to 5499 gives 21.3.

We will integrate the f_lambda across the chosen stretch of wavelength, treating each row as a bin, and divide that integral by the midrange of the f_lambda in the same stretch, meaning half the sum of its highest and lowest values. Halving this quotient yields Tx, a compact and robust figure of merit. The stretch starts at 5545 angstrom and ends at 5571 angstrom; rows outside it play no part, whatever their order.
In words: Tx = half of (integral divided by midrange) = 13.78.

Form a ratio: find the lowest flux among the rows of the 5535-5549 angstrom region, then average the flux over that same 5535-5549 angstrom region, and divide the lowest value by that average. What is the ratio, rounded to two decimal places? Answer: 0.74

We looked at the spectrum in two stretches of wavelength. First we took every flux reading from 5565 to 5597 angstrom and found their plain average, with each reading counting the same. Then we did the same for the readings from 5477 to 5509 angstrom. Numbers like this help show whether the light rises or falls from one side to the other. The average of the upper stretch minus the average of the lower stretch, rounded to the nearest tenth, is 2.4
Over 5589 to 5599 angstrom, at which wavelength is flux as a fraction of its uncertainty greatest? 5592.0 angstrom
